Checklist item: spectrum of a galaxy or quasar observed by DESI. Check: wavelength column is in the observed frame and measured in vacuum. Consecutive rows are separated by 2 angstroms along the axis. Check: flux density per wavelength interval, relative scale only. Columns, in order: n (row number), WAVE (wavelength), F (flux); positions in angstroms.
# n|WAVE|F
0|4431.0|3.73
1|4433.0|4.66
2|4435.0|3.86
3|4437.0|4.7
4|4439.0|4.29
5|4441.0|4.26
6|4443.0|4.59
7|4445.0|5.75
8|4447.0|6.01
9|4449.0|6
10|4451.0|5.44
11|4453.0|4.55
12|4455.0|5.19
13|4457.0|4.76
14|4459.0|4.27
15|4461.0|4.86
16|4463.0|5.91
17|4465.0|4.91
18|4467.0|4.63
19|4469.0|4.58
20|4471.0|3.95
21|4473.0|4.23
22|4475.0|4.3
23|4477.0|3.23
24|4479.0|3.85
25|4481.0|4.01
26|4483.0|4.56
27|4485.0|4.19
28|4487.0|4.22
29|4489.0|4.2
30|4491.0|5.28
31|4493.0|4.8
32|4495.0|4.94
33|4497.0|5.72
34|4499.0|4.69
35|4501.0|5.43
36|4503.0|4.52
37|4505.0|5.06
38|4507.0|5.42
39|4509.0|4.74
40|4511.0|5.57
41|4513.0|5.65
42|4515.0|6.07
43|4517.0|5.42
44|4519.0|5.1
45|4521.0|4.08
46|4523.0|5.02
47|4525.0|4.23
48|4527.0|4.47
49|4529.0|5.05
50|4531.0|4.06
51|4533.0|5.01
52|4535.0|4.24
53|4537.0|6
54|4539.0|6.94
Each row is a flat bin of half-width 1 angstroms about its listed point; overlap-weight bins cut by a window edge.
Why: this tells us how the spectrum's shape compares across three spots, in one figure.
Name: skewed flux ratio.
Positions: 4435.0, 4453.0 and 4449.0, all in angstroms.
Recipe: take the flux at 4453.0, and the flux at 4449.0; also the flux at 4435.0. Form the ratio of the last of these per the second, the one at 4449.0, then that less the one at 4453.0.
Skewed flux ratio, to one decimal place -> -3.9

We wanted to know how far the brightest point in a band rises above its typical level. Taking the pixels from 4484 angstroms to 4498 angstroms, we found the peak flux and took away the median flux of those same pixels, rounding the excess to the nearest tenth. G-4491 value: 0.9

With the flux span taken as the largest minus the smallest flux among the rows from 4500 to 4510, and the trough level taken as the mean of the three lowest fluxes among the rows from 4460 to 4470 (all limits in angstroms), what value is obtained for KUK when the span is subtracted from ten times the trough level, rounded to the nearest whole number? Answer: 46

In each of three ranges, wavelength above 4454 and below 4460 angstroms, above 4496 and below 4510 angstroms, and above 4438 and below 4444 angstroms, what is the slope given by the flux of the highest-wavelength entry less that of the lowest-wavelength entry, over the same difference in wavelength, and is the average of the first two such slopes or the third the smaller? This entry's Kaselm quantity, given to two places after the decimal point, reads -0.16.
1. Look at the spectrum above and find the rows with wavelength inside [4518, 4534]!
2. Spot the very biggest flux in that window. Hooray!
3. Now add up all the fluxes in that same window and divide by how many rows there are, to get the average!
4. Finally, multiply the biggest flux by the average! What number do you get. 23.6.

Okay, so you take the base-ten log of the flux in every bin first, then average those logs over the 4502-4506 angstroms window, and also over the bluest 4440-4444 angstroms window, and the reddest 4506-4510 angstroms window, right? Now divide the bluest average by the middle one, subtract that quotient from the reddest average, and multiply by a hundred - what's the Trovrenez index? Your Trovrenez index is -25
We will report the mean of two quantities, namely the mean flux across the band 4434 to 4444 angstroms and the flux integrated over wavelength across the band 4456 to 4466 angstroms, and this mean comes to 27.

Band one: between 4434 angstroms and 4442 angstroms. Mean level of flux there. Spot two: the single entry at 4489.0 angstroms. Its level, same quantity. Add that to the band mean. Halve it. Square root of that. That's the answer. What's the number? 2.06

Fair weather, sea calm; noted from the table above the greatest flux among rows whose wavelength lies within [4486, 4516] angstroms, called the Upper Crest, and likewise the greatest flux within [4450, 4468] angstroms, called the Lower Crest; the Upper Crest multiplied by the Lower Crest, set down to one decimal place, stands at 35.9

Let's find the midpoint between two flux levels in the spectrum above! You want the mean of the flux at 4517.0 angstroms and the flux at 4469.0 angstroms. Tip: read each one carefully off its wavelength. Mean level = 5.00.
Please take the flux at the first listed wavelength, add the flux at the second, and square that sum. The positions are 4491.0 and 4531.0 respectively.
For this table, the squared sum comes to 87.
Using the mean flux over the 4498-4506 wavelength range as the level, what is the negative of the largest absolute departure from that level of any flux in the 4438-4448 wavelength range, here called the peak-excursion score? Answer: -1.1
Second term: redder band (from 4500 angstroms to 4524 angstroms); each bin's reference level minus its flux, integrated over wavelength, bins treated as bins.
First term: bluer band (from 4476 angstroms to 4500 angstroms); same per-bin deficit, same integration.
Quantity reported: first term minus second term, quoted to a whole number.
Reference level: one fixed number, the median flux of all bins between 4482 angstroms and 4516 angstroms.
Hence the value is 17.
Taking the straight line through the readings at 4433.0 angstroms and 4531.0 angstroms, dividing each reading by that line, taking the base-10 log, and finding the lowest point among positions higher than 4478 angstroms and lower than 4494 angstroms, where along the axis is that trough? 4479.0 angstroms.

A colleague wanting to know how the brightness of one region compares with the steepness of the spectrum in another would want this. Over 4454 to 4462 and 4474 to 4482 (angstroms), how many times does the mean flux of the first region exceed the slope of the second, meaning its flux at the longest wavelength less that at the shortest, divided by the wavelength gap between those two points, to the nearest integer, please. -99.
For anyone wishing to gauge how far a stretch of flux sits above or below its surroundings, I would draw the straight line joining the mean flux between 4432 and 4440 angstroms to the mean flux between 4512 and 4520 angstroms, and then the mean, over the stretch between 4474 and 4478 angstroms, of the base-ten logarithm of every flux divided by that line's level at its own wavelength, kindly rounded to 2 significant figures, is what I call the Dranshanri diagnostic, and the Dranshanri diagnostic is -0.12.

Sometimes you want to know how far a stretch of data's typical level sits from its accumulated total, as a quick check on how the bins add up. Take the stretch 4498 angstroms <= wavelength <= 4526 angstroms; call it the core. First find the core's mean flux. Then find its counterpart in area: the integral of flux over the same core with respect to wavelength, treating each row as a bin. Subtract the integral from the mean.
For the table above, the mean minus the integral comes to -137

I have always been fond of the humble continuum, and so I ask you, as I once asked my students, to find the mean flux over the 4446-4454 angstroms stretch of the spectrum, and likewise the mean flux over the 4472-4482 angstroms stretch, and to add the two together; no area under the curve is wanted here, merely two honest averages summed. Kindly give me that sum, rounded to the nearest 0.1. 9.4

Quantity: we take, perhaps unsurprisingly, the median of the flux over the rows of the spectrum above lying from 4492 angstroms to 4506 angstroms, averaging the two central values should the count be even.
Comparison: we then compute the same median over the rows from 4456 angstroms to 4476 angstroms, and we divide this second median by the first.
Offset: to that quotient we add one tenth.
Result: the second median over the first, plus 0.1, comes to 1.03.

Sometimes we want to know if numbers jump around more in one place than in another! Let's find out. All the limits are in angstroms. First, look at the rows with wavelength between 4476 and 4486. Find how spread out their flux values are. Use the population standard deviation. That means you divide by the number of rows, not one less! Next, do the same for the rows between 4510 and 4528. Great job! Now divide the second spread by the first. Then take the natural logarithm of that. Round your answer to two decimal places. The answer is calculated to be 0.39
